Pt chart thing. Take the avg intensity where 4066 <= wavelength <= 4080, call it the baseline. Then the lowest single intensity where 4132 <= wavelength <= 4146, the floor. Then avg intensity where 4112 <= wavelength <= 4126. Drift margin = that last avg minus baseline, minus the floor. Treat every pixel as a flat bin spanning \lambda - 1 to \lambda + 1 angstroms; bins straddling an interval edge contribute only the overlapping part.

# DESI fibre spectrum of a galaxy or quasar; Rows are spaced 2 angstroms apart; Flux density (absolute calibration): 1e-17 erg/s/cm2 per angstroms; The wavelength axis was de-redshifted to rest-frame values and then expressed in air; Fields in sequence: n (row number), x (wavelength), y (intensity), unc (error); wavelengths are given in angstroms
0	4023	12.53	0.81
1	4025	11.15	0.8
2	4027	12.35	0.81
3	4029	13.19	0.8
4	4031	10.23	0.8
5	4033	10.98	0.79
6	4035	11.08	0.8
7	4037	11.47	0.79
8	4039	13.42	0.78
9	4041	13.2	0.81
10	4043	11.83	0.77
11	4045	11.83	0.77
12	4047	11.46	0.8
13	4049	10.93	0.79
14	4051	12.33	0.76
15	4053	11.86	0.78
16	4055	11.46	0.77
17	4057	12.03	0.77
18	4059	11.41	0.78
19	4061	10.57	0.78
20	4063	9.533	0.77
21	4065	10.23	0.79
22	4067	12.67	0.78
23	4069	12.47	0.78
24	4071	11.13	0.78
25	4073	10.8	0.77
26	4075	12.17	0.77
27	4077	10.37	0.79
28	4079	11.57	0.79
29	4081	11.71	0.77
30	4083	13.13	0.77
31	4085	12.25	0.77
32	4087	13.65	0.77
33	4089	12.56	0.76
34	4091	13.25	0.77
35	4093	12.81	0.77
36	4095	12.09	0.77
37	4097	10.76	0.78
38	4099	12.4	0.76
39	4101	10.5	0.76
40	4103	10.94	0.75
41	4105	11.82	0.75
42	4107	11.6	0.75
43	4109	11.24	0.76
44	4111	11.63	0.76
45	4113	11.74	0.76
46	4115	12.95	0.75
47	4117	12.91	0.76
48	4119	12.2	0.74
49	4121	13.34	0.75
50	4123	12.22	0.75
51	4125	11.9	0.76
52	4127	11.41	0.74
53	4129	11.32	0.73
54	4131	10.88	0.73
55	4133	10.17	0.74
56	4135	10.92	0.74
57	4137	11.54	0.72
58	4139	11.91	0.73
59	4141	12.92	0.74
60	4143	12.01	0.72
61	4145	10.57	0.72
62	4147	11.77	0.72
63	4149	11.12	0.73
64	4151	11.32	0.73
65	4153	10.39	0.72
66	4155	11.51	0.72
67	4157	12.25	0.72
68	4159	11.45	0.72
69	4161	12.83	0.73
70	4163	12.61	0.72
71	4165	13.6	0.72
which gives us -9.3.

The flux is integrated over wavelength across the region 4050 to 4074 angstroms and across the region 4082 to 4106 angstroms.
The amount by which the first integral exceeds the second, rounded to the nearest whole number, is -19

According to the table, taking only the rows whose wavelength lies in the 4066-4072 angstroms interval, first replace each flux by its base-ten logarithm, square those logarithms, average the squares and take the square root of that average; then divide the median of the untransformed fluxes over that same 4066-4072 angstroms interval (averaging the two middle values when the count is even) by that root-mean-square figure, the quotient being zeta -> 11.5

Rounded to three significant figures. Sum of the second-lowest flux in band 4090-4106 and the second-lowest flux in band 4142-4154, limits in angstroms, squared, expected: 455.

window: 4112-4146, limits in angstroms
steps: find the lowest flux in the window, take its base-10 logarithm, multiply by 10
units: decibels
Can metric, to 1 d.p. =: 10.1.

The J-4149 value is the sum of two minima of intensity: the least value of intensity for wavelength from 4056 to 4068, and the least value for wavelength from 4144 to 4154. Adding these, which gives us 19.9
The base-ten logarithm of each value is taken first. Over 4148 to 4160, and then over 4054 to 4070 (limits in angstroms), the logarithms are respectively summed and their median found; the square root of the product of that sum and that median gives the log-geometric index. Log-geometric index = 2.6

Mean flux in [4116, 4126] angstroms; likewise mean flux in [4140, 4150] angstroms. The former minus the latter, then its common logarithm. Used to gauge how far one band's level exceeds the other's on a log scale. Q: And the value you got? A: -0.1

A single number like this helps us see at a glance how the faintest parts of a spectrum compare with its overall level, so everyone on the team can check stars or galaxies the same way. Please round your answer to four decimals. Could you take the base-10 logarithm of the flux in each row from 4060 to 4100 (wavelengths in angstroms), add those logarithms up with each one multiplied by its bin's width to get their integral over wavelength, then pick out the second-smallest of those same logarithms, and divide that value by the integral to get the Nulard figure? 0.0236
